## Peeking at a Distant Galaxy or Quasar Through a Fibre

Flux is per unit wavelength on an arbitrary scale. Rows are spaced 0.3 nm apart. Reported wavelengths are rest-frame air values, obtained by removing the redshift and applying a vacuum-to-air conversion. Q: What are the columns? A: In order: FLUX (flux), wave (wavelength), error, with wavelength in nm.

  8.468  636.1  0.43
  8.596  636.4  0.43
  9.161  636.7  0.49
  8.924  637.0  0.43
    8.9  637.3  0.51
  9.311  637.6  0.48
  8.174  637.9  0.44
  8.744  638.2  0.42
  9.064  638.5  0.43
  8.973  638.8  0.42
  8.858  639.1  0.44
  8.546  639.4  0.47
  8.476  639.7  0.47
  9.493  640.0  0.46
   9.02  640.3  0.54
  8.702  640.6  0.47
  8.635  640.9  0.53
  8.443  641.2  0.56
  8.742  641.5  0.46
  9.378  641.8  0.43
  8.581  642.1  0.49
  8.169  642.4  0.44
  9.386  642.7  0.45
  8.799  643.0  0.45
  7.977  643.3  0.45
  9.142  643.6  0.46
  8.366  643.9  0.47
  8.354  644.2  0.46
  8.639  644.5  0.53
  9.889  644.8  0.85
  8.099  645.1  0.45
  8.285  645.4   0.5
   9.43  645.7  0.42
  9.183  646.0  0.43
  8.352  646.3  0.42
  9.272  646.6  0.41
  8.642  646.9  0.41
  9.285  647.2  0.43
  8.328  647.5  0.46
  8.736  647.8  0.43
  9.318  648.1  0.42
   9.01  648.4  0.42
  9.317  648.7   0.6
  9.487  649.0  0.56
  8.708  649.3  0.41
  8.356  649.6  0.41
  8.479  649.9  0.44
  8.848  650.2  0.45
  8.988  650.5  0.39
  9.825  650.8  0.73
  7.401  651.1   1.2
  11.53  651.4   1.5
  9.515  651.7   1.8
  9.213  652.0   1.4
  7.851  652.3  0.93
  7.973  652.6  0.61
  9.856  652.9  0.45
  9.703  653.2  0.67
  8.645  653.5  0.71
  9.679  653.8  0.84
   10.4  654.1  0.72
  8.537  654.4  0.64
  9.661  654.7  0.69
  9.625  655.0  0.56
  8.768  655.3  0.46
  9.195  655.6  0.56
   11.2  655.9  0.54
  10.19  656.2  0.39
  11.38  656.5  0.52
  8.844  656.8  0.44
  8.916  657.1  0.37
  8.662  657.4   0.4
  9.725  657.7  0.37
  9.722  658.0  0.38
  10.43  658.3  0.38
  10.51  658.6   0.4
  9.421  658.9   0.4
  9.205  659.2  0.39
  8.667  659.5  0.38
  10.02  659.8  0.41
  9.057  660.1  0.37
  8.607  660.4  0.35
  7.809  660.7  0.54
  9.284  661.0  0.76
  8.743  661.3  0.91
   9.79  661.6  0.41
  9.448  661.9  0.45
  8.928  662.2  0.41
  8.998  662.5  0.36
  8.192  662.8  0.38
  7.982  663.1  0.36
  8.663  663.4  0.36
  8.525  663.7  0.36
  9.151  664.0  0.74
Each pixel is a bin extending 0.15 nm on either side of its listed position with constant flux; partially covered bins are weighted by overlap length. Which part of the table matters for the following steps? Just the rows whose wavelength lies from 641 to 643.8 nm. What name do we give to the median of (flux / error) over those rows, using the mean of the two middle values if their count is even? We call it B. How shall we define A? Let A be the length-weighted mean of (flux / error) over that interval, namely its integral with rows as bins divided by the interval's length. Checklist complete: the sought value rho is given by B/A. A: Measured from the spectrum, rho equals 1.01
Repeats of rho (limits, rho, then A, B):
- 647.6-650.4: 1.03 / 19.7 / 20.3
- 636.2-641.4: 0.99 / 18.9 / 18.7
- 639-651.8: 1.03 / 18.1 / 18.6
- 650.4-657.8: 0.91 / 15.8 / 14.5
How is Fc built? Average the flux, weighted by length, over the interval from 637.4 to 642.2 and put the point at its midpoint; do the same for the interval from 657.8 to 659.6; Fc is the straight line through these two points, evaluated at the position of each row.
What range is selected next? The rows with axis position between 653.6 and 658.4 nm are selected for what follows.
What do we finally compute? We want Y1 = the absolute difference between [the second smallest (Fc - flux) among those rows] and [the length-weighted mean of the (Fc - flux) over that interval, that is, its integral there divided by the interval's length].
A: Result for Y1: 1.54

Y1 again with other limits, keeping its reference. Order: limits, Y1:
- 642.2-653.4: 1.12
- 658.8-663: 0.76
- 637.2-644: 0.67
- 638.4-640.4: 0.19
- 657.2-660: 0.87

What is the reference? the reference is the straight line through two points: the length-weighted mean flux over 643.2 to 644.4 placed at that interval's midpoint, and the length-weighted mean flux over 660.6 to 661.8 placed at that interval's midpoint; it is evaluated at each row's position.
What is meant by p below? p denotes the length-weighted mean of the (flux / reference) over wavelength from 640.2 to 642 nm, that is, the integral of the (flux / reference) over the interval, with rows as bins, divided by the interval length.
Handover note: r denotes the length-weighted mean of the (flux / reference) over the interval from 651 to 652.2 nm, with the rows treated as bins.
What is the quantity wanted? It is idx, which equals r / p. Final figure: 1.03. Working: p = 1.05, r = 1.08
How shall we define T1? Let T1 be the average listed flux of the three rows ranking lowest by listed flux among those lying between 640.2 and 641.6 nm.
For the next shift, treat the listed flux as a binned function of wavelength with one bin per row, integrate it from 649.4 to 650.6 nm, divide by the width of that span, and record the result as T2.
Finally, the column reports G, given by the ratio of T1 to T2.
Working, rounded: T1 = 8.59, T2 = 8.7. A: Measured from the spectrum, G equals 0.99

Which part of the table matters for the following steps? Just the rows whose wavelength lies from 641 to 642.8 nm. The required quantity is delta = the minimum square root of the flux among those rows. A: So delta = 2.858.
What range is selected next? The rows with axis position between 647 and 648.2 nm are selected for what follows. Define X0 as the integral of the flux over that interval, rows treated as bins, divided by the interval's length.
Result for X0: 8.89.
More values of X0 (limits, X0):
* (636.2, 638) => 8.85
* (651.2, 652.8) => 9.18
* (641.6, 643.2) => 8.83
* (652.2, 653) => 8.52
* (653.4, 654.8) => 9.40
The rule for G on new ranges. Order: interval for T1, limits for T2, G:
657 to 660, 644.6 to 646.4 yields 0.99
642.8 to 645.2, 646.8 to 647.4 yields 0.91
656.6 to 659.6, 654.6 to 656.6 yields 0.87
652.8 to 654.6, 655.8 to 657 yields 0.87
